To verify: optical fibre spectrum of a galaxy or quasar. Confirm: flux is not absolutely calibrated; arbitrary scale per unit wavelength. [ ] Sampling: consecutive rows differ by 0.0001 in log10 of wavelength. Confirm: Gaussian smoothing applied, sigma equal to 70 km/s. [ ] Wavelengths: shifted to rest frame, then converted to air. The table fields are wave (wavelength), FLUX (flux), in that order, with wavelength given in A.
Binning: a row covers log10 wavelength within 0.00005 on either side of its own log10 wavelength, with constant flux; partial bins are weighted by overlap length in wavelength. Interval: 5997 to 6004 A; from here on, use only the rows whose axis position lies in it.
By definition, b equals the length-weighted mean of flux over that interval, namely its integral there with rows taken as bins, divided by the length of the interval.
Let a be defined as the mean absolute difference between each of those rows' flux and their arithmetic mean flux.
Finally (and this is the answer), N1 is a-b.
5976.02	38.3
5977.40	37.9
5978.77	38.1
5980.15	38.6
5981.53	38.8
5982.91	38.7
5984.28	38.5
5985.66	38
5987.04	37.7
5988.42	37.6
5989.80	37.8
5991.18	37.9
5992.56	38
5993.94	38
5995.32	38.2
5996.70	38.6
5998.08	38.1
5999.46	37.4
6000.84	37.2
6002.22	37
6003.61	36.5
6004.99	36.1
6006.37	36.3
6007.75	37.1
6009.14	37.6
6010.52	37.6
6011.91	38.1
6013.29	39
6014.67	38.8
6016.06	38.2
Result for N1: -36.9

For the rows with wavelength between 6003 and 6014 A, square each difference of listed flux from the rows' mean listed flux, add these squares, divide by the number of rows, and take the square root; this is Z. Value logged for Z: 0.92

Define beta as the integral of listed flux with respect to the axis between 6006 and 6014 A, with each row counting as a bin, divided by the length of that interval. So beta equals 37.7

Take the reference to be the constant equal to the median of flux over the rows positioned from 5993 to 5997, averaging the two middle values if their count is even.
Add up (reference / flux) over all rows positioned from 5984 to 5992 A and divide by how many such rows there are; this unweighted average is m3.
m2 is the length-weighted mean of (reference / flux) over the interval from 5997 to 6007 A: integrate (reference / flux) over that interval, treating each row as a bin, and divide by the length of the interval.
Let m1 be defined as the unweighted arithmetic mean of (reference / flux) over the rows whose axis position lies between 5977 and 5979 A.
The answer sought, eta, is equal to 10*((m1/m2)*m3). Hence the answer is 9.8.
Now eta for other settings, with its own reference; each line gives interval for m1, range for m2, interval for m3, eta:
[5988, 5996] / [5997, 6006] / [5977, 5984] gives 9.7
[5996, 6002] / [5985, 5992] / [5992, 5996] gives 10.0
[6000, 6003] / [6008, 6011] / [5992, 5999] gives 10.1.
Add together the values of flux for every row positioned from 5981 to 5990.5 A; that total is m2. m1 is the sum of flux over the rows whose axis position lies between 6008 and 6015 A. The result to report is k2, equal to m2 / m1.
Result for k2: 1.4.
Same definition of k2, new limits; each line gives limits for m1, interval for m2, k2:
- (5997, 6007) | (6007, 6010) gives 0.3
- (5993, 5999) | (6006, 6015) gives 1.7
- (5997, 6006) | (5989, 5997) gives 1.0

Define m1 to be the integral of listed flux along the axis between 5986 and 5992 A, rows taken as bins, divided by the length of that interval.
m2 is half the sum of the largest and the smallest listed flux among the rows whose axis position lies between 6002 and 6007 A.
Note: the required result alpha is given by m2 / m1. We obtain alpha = 0.97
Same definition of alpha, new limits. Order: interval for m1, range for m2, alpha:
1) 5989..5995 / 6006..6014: 0.99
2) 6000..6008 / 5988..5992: 1.03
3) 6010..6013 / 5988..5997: 1.00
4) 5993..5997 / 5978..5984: 1.01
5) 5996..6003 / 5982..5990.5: 1.01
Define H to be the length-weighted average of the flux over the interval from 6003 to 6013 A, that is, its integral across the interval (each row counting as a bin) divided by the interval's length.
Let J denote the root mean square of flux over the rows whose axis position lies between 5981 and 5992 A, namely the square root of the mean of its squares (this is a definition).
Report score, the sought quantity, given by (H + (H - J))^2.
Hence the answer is 1307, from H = 37.1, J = 38.1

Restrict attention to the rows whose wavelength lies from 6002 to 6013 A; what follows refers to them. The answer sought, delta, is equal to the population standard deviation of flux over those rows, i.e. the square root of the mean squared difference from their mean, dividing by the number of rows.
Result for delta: 0.66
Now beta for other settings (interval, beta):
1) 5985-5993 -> 37.8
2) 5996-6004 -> 37.5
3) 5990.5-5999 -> 38.1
